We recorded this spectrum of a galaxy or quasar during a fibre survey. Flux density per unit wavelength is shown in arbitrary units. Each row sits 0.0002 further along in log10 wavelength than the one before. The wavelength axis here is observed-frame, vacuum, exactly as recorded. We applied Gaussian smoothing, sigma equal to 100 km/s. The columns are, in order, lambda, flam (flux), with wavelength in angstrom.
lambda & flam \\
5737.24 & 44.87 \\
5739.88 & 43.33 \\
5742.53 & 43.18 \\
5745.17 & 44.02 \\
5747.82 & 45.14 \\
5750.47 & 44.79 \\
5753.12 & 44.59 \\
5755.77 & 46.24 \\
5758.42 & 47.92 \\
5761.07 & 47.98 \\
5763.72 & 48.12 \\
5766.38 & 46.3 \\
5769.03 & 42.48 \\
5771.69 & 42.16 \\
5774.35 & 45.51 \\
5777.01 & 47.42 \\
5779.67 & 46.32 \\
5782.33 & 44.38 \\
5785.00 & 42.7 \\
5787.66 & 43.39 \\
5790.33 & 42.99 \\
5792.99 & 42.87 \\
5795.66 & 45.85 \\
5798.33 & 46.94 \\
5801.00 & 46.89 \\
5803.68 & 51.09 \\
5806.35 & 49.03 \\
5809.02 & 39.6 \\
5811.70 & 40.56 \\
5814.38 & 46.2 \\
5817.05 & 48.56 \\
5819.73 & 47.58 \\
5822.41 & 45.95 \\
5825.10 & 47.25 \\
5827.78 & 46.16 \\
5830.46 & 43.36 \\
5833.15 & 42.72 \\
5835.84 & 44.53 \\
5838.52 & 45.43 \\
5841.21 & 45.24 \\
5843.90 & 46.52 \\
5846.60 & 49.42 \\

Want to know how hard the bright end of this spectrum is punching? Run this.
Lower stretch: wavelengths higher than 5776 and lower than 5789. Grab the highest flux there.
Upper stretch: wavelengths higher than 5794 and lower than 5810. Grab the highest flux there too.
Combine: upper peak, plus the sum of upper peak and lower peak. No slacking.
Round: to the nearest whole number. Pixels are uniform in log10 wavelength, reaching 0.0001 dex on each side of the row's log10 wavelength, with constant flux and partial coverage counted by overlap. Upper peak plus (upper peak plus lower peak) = 150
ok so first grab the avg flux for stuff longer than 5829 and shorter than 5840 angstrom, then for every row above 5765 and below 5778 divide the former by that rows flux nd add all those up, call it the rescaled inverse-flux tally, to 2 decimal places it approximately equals 4.93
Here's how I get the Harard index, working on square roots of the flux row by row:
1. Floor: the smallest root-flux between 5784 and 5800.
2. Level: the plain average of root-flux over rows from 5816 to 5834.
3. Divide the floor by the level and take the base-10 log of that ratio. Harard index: -0.016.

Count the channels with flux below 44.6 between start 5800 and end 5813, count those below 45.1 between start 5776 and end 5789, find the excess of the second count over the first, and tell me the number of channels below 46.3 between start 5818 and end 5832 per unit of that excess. 3.0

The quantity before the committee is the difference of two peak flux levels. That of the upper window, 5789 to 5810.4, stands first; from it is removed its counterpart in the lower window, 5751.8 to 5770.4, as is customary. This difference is 3.0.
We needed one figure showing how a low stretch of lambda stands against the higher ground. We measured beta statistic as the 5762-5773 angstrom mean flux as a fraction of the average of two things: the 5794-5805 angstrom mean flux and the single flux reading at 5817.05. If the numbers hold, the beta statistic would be 0.93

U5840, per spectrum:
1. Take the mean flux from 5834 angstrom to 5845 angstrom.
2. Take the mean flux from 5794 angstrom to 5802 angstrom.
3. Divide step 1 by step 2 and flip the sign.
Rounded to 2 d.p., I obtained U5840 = -0.98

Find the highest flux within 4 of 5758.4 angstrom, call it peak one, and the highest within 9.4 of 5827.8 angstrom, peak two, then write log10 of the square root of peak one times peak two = 1.68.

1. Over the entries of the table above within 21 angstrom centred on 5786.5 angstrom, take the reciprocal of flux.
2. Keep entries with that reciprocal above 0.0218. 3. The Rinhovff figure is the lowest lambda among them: 5782.33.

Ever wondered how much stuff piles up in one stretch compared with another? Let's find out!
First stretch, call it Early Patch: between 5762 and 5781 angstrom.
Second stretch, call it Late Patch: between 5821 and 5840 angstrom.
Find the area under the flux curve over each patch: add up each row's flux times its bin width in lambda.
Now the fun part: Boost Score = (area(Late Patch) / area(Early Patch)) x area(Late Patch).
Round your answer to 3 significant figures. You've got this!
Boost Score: 848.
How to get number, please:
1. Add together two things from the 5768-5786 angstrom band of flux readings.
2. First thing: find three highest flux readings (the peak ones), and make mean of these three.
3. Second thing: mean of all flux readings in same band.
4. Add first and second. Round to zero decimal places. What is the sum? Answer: 91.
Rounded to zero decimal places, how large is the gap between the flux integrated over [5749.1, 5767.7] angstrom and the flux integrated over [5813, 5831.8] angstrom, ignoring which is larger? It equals 7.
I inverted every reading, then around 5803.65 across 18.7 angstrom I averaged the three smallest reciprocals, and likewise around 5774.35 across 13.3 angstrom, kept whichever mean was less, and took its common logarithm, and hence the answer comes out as -1.690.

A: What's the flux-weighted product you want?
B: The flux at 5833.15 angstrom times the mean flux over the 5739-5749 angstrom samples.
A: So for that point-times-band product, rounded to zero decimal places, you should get 1876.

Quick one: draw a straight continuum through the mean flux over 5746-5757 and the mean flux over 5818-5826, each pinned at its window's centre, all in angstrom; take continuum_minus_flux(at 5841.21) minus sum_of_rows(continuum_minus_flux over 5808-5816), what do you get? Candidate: -11.5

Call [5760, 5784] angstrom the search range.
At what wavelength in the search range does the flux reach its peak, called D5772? 5763.72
